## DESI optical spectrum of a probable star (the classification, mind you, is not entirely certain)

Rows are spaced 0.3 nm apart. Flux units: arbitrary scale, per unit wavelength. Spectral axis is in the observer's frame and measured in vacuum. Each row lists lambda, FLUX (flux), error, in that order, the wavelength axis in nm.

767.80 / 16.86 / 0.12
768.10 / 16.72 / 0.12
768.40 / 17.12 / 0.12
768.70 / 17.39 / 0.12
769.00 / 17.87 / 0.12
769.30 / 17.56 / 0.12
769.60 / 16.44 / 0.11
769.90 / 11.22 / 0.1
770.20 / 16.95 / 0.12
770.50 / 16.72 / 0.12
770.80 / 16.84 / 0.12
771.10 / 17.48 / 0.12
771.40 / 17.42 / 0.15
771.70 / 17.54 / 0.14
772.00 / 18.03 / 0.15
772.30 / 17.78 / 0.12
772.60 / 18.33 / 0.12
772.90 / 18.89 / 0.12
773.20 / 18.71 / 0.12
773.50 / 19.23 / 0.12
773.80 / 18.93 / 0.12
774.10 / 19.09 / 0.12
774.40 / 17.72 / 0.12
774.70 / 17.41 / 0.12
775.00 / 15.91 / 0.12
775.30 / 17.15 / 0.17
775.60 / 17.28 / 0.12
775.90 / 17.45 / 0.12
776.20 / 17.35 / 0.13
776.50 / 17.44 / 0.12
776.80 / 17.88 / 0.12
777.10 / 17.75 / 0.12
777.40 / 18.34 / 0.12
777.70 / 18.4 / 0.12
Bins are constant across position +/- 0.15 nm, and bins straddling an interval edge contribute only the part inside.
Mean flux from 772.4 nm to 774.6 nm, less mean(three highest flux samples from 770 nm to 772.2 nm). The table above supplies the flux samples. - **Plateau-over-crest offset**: 1.0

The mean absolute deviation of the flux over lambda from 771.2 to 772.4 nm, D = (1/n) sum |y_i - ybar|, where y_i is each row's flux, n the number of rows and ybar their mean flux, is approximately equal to 0.21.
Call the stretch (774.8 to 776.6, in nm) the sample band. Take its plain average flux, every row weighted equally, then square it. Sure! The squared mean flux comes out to 292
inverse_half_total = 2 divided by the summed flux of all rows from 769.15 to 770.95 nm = 0.0209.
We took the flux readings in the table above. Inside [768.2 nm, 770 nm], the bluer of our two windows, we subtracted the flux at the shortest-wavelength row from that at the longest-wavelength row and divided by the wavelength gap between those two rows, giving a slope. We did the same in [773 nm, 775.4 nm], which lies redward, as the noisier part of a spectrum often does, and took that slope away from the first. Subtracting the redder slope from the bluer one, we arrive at -3.2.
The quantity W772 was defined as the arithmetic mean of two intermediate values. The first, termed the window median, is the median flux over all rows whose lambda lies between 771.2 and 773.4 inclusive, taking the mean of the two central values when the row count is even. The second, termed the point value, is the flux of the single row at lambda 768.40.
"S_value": 17.6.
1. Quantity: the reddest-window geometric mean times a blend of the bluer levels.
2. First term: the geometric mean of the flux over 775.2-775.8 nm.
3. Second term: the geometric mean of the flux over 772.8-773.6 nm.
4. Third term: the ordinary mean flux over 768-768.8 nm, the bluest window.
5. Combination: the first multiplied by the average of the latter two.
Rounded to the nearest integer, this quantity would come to 310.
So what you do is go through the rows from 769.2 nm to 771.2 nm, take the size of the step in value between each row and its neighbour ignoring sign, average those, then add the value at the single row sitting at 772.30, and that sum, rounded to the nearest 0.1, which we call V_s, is 20.0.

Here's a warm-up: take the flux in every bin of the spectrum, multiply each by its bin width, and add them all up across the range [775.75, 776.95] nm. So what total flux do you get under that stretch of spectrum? 21.0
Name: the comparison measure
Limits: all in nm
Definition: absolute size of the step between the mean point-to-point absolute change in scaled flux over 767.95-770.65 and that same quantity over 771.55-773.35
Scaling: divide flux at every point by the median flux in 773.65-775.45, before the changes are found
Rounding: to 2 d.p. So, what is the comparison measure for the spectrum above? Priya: 0.07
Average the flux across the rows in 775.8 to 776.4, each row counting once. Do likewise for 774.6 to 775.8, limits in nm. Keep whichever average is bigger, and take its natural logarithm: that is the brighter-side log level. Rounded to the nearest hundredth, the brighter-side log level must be 2.86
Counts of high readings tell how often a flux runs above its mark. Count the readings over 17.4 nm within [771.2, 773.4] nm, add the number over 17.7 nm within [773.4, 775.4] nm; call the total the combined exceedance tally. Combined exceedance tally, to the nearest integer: 11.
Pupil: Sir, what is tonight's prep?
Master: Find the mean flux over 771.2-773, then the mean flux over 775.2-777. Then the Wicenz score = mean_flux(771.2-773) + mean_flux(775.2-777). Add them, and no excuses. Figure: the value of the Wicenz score 35.4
